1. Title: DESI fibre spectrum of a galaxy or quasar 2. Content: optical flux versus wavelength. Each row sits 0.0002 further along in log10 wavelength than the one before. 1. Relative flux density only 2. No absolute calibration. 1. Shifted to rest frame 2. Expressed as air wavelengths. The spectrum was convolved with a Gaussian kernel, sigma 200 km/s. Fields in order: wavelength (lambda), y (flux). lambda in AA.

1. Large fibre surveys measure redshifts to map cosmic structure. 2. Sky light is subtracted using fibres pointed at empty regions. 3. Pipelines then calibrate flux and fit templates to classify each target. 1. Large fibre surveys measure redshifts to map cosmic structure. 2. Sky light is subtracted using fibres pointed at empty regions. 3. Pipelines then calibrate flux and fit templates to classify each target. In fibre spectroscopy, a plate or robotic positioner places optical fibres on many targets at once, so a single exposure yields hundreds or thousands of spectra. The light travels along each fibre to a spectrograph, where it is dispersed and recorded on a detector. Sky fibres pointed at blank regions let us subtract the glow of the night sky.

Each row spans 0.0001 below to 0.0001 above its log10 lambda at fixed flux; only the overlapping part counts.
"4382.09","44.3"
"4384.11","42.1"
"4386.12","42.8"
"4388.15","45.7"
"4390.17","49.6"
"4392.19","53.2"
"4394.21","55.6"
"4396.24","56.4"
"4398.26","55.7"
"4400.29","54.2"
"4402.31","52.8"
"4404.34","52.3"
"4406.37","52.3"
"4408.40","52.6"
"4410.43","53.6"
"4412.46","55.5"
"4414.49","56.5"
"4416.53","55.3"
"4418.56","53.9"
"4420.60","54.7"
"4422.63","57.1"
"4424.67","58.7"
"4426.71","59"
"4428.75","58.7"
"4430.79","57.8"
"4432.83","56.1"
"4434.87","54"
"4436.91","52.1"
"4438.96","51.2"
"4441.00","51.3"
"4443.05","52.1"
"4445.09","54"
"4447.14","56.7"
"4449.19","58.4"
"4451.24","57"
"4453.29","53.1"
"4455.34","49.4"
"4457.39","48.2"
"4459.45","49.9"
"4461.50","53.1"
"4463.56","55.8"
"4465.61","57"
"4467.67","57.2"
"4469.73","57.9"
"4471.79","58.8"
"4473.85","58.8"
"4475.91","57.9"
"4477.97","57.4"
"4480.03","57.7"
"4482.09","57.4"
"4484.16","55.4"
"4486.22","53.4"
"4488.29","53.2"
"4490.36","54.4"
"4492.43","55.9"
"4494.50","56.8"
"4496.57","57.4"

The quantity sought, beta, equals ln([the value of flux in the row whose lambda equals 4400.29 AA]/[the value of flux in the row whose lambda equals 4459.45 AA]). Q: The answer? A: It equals 0.08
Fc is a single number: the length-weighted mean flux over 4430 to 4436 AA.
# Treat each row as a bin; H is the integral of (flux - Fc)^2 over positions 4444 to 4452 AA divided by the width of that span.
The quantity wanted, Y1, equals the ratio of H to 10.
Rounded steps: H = 3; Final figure 0.31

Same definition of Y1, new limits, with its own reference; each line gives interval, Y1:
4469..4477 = 0.64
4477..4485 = 0.21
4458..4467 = 1.30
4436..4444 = 1.79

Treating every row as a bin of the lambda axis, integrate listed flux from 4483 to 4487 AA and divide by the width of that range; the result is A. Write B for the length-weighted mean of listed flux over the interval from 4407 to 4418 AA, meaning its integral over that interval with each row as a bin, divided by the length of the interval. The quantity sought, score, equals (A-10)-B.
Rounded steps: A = 54.6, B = 54.6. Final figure -10.0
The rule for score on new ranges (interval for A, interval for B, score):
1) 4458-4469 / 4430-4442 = -9.3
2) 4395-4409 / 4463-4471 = -13.3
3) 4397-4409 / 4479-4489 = -12.1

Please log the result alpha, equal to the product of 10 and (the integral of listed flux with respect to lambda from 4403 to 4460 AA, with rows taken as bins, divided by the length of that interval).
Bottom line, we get 544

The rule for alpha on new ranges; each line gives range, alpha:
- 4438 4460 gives 529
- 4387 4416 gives 533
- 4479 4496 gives 556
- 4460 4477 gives 569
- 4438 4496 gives 550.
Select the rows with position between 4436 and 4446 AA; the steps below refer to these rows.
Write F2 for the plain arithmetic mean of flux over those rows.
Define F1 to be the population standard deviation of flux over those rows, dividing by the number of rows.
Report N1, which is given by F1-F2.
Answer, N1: -51.1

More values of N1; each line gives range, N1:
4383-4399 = -44.6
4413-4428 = -54.6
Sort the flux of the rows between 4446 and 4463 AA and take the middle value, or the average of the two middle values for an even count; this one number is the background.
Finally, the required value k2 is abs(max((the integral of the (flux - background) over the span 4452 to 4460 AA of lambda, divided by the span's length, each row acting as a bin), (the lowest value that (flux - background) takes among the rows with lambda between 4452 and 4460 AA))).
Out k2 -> 2.7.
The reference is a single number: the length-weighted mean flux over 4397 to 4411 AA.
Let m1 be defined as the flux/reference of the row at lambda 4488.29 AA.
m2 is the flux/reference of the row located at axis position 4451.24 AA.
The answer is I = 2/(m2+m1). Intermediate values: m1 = 1.00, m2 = 1.07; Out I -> 0.97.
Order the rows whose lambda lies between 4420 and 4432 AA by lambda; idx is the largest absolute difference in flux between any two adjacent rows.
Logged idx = 2.4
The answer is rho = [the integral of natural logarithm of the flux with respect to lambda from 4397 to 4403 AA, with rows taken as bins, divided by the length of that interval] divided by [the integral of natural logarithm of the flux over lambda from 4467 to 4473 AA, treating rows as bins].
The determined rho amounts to 0.164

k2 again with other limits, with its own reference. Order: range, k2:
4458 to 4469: 1.3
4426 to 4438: 3.1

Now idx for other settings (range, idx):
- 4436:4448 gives 2.7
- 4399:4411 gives 1.4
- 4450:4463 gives 3.9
